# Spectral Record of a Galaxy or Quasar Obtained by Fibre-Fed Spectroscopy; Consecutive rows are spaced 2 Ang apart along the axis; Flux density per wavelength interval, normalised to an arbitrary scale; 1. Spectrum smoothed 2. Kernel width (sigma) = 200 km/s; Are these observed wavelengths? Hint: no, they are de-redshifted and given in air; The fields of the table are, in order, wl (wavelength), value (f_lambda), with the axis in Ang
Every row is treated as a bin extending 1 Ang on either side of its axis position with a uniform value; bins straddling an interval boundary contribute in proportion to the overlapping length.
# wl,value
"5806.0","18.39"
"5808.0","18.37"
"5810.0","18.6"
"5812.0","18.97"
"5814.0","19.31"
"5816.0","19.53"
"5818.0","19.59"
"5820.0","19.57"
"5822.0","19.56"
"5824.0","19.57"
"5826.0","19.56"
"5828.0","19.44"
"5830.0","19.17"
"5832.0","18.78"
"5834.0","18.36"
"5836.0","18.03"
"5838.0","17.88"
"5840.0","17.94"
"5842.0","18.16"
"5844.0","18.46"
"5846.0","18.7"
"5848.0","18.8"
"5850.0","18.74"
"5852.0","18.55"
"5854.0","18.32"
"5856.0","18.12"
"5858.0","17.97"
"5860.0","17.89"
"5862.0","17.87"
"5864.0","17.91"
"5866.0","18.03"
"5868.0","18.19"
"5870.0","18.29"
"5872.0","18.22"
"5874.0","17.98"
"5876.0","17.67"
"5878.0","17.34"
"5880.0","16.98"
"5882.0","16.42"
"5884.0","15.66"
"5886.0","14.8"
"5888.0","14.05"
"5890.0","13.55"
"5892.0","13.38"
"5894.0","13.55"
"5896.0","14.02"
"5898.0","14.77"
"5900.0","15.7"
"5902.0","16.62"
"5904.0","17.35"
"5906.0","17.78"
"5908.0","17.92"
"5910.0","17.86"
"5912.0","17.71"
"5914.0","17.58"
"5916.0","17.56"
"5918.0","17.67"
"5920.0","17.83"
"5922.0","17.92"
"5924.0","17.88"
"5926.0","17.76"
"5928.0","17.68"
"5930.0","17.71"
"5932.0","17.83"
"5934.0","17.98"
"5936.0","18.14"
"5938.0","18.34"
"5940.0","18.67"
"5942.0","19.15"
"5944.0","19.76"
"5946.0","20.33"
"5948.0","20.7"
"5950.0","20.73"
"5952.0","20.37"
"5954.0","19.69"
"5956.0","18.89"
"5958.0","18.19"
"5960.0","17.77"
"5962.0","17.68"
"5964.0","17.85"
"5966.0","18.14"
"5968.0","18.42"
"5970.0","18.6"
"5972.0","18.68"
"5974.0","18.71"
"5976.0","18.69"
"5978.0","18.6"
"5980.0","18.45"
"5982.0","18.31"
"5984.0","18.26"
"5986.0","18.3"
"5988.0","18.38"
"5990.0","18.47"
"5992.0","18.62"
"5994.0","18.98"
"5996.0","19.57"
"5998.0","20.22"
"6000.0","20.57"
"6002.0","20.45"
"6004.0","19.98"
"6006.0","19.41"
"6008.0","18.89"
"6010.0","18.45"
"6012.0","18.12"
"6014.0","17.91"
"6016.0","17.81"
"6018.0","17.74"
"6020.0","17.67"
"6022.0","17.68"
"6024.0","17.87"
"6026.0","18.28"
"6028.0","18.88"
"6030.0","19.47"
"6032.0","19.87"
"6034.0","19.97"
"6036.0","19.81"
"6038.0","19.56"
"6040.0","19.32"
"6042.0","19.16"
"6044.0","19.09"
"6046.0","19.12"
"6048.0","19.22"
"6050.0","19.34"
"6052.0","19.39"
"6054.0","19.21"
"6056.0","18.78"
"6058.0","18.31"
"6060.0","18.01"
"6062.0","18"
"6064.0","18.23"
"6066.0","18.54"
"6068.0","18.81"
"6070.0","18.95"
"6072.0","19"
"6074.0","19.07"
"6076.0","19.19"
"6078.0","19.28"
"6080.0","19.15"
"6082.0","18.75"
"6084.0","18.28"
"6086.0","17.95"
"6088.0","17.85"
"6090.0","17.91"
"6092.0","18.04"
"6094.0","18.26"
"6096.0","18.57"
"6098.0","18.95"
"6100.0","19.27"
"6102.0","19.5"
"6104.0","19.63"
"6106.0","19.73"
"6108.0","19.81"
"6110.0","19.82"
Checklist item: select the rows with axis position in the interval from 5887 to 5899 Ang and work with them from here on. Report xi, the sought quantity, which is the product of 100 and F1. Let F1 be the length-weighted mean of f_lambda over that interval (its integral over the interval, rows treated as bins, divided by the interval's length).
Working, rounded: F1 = 13.9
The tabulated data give 1389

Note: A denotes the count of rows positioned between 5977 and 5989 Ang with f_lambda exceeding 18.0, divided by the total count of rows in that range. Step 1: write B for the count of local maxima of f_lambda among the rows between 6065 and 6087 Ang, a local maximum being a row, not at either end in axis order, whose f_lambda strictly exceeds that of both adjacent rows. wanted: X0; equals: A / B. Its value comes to 1.0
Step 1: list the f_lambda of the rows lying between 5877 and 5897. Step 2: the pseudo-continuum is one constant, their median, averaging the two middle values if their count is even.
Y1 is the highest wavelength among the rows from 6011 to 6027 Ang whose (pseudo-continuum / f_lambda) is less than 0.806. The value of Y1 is 6026.0 Ang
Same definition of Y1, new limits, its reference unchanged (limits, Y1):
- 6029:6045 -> 6044.0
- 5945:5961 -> 5958.0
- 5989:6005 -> 6004.0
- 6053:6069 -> 6068.0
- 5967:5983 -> 5982.0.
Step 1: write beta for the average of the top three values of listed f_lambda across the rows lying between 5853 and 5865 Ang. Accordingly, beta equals 18.1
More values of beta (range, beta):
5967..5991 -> 18.7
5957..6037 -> 20.4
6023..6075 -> 19.9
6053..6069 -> 18.9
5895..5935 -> 17.9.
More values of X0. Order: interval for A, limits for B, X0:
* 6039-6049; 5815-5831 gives 0.5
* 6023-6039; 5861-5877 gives 0.9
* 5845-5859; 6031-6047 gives 0.9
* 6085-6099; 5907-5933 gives 0.6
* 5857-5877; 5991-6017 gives 0.4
